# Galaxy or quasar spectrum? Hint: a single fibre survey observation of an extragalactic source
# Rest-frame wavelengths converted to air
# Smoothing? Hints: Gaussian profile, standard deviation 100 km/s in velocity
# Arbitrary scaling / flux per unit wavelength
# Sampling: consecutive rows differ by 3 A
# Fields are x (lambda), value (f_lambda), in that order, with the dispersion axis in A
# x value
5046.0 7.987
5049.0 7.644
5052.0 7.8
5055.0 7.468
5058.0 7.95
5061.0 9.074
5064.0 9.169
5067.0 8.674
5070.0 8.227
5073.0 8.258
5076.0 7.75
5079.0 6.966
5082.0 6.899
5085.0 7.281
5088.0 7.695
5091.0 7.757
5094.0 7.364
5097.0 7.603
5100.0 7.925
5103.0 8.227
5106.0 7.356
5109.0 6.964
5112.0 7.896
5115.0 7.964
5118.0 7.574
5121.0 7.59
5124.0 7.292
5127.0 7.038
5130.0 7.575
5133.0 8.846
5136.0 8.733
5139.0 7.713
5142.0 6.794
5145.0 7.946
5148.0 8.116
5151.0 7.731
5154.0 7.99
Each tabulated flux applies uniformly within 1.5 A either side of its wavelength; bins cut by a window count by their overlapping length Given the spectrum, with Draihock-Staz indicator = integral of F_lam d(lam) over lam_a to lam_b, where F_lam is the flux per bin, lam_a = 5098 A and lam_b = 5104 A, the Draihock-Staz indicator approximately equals 48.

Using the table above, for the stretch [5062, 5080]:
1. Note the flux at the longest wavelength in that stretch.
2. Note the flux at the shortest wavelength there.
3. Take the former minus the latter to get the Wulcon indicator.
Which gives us -2.20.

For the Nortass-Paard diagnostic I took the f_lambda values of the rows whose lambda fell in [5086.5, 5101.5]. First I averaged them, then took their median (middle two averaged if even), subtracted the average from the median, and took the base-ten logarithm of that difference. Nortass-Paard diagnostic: -1.6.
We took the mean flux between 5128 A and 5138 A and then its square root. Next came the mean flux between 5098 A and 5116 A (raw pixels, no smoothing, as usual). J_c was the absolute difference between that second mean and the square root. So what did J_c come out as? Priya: 4.83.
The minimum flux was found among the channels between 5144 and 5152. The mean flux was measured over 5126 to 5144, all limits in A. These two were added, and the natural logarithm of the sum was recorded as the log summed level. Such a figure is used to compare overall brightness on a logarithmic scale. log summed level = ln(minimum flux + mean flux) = 2.74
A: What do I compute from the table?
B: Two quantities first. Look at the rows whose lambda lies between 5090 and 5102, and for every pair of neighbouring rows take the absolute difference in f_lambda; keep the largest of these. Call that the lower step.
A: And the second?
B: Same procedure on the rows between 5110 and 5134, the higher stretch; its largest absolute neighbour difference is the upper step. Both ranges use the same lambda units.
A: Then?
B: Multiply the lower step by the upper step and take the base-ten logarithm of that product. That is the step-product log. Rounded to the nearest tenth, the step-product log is -0.3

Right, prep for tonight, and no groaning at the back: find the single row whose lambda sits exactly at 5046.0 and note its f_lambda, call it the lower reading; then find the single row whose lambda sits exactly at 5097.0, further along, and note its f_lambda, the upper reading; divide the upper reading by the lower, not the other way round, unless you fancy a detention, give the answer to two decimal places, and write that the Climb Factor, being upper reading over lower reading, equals 0.95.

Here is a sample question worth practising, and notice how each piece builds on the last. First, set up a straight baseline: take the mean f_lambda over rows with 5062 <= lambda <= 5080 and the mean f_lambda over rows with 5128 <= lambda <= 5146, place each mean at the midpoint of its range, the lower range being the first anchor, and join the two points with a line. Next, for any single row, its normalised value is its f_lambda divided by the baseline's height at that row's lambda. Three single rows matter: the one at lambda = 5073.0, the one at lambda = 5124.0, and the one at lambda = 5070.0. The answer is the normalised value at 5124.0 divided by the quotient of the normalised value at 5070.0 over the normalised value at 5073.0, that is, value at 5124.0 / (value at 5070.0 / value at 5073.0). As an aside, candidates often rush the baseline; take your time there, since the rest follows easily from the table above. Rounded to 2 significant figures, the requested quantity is 0.92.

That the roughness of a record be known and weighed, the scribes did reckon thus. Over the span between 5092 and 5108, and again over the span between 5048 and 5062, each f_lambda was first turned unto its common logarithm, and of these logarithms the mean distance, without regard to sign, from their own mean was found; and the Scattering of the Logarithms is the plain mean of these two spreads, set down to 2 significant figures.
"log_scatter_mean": 0.020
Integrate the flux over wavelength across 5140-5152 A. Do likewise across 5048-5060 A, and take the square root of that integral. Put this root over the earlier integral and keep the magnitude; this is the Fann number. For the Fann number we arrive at 0.105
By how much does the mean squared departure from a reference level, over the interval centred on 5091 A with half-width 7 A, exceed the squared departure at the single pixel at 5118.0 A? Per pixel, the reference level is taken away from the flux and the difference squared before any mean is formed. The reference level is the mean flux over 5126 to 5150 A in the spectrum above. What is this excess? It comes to 0.05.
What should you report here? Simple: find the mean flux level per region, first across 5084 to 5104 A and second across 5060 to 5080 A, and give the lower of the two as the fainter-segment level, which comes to 7.69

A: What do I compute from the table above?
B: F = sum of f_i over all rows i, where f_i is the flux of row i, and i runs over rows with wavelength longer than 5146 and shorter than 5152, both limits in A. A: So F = 15.8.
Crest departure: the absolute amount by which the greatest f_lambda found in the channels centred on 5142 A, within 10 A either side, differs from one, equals 7.8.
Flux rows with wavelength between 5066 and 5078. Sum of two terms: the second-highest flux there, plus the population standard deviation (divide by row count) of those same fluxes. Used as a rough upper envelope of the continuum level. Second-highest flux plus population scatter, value 8.59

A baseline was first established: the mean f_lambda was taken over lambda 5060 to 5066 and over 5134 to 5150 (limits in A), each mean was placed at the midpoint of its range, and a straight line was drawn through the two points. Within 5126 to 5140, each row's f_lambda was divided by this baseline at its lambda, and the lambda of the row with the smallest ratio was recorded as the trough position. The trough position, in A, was 5127.0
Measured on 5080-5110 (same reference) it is 5082.0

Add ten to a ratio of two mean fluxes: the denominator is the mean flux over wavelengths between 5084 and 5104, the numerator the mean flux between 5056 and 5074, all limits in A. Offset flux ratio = 11.1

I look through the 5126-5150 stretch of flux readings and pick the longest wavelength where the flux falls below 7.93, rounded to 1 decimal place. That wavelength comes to 5142.0 A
